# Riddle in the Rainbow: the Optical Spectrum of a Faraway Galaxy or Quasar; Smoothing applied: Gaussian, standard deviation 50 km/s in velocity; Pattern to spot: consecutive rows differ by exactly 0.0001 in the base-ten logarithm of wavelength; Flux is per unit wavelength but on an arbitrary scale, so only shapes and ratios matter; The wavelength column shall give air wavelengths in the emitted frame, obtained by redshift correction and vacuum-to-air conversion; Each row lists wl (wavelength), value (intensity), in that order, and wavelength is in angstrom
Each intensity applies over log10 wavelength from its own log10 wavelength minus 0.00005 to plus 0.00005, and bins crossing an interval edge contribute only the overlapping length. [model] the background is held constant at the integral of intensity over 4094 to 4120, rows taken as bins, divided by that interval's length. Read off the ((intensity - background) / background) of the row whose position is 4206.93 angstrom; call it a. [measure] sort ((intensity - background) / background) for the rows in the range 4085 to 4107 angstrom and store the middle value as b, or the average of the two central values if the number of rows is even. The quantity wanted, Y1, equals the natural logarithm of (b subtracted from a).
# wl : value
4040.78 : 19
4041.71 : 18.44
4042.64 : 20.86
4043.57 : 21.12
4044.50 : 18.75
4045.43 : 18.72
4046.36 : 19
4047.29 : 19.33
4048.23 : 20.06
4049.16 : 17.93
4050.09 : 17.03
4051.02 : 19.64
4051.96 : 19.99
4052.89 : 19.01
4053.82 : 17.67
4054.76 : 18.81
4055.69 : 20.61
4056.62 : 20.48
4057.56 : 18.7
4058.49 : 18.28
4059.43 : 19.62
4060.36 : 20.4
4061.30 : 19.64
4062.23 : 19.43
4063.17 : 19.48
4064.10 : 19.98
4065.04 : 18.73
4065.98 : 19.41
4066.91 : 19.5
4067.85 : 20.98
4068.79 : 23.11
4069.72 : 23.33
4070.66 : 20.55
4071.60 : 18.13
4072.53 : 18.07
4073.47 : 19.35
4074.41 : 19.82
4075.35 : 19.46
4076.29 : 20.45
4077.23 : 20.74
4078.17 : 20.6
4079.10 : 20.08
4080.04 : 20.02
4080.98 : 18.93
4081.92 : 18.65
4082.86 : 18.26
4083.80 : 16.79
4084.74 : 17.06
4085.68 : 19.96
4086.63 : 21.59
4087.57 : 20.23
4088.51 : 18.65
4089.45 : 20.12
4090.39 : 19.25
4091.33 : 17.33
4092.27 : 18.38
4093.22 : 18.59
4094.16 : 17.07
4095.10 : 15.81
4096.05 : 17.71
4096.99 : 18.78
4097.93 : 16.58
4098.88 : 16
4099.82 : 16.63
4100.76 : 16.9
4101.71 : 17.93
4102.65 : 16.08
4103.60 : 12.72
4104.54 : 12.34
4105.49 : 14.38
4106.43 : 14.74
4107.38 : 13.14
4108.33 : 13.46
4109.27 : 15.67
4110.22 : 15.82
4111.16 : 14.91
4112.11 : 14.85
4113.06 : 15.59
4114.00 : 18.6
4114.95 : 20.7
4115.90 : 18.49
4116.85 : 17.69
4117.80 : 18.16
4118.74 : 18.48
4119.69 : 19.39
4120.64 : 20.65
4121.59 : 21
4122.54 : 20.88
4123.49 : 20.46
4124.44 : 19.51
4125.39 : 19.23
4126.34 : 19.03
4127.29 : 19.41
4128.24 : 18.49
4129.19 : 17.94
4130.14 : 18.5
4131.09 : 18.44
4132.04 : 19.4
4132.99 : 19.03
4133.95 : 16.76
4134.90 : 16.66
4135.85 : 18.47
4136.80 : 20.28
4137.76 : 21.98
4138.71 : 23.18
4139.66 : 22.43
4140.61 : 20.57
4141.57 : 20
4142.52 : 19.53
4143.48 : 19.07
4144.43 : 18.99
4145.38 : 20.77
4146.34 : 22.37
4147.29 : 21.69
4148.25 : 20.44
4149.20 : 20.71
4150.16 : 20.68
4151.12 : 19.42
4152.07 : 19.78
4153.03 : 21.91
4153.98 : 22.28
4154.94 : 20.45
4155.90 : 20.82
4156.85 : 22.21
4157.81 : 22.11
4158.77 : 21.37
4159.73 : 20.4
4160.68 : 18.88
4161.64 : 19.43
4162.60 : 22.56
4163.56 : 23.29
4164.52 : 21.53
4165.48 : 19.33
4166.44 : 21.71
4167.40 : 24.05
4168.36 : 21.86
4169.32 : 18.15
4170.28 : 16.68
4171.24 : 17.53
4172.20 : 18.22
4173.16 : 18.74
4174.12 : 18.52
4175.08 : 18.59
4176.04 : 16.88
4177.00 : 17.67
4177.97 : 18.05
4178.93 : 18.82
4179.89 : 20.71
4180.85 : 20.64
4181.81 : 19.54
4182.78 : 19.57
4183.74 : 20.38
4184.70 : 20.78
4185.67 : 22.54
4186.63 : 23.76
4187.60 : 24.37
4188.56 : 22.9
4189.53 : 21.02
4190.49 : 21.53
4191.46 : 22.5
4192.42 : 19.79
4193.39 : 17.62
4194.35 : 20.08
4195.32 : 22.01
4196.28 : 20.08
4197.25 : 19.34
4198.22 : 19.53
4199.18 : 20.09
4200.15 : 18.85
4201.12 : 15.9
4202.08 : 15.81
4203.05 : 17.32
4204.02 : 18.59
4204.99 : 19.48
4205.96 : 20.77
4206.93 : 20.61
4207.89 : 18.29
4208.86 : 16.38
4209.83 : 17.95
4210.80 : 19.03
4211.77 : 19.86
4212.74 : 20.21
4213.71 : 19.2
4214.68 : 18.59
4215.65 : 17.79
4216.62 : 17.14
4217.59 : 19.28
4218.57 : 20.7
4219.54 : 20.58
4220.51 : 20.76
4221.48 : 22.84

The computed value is -1.6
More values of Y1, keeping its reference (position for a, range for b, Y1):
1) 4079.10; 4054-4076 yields -3.3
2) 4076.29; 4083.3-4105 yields -1.7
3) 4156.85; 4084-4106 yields -1.2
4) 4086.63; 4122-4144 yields -2.0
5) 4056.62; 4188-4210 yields -2.8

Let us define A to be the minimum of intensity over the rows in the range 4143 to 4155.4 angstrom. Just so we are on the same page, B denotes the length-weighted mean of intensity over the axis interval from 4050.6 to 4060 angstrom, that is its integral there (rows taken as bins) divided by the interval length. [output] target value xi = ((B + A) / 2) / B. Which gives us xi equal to 0.99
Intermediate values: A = 18.99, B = 19.3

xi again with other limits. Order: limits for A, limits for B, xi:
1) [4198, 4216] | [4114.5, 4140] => 0.91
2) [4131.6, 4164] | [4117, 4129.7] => 0.93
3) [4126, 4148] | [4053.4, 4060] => 0.93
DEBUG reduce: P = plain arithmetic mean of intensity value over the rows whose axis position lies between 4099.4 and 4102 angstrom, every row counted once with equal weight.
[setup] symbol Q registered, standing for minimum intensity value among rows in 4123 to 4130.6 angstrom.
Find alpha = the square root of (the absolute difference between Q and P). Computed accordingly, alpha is 0.9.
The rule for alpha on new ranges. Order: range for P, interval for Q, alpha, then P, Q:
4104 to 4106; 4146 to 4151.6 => 2.5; 13.4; 19.42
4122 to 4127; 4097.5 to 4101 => 2.0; 19.8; 16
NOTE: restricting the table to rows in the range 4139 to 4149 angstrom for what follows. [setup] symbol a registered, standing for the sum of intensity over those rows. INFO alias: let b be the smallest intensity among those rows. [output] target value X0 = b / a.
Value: 0.092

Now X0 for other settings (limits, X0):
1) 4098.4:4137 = 0.017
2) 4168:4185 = 0.049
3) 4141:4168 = 0.032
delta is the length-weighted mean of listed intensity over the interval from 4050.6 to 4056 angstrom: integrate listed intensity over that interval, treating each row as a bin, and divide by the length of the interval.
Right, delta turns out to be 19.2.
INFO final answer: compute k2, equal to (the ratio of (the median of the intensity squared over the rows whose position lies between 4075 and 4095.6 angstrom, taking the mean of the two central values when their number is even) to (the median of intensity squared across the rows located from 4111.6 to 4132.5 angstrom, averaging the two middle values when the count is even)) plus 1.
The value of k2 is 2.03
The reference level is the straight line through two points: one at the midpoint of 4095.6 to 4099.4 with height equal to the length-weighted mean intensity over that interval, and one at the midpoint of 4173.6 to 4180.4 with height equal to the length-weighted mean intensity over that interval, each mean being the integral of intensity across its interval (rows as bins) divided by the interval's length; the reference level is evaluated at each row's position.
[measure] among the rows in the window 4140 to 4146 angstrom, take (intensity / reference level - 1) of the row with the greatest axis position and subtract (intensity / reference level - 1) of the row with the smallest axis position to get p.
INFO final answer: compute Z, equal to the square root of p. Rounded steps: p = 0.01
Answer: 0.08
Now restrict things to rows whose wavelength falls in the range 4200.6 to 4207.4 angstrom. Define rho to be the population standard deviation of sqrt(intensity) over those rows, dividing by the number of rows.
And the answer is 0.225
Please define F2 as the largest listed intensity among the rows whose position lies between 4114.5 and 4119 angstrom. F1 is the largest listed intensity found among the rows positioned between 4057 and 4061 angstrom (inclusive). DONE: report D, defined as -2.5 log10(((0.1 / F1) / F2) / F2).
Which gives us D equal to 12.4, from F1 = 20.4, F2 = 20.7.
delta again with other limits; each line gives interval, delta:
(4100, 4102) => 17.2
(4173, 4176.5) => 18.2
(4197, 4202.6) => 18.2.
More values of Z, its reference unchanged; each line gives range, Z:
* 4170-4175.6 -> 0.32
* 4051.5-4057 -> 0.16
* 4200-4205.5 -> 0.17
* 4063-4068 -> 0.29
